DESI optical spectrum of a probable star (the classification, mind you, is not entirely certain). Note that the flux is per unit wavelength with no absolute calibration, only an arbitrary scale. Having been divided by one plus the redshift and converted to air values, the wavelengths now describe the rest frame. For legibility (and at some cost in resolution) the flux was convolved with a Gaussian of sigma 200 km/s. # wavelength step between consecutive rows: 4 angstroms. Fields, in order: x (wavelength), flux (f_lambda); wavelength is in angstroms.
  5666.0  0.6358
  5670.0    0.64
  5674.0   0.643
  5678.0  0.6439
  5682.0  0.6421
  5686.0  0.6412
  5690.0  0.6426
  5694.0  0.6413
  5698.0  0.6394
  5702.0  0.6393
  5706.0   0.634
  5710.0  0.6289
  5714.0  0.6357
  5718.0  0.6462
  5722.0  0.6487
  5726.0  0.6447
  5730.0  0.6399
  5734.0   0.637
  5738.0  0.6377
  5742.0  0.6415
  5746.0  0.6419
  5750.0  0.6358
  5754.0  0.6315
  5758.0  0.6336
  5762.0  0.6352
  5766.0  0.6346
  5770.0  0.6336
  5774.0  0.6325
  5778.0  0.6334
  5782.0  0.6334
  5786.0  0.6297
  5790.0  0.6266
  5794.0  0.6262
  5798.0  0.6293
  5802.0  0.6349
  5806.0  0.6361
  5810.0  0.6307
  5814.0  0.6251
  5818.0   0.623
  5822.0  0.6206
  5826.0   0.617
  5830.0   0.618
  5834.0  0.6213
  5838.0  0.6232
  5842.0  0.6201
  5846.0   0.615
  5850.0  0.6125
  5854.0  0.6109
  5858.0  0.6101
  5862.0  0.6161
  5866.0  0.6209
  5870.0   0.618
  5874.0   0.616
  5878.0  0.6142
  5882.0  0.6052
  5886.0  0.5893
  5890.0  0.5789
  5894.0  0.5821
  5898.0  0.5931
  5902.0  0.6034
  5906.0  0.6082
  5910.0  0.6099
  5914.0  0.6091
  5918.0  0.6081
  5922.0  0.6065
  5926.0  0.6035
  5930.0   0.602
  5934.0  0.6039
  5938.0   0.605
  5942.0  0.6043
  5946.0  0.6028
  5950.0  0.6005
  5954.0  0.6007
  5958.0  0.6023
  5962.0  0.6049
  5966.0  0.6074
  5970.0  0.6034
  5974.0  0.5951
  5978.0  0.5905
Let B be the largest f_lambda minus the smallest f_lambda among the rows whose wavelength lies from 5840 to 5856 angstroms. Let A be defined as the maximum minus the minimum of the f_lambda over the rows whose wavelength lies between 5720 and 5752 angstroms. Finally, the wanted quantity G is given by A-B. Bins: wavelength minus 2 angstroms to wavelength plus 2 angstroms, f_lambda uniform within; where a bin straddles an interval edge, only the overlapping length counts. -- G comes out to 0.004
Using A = 0.013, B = 0.0092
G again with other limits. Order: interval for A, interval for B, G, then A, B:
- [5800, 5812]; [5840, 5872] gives -0.005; 0.005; 0.0108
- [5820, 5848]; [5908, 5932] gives 0.000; 0.008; 0.0079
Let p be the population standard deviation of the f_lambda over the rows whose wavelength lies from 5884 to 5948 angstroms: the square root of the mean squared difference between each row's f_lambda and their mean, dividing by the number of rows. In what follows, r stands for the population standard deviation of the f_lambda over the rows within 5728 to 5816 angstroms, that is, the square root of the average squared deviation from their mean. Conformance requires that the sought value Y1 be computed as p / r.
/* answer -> 2.1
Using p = 0.009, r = 0.0045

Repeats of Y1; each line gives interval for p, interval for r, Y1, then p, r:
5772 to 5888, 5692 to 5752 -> 2.1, 0.010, 0.0048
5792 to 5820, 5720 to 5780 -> 1.0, 0.005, 0.0048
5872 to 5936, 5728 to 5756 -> 3.1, 0.010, 0.0034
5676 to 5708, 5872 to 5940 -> 0.3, 0.003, 0.0101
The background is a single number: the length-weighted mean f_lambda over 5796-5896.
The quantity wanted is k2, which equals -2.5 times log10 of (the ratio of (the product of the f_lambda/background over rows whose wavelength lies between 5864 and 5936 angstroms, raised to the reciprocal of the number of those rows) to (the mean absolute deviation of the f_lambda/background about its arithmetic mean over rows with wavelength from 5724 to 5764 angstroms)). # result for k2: -5.7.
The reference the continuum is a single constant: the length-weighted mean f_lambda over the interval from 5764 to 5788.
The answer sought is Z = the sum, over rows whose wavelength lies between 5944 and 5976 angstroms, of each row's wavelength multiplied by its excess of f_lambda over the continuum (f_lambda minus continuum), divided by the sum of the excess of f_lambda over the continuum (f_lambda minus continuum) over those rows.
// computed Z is 5960.1 angstroms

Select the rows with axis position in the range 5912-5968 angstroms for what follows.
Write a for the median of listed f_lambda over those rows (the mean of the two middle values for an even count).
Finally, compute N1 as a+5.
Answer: 5.60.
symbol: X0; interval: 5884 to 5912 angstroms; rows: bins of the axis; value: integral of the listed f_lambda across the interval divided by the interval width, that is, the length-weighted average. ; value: 0.595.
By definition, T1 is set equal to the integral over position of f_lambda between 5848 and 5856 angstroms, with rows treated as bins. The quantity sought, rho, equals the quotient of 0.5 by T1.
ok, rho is 0.102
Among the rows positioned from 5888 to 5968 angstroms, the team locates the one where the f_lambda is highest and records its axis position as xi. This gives 5910.0 angstroms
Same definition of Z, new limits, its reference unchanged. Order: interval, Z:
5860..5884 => 5873.4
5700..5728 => 5719.3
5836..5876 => 5856.5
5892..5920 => 5903.8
